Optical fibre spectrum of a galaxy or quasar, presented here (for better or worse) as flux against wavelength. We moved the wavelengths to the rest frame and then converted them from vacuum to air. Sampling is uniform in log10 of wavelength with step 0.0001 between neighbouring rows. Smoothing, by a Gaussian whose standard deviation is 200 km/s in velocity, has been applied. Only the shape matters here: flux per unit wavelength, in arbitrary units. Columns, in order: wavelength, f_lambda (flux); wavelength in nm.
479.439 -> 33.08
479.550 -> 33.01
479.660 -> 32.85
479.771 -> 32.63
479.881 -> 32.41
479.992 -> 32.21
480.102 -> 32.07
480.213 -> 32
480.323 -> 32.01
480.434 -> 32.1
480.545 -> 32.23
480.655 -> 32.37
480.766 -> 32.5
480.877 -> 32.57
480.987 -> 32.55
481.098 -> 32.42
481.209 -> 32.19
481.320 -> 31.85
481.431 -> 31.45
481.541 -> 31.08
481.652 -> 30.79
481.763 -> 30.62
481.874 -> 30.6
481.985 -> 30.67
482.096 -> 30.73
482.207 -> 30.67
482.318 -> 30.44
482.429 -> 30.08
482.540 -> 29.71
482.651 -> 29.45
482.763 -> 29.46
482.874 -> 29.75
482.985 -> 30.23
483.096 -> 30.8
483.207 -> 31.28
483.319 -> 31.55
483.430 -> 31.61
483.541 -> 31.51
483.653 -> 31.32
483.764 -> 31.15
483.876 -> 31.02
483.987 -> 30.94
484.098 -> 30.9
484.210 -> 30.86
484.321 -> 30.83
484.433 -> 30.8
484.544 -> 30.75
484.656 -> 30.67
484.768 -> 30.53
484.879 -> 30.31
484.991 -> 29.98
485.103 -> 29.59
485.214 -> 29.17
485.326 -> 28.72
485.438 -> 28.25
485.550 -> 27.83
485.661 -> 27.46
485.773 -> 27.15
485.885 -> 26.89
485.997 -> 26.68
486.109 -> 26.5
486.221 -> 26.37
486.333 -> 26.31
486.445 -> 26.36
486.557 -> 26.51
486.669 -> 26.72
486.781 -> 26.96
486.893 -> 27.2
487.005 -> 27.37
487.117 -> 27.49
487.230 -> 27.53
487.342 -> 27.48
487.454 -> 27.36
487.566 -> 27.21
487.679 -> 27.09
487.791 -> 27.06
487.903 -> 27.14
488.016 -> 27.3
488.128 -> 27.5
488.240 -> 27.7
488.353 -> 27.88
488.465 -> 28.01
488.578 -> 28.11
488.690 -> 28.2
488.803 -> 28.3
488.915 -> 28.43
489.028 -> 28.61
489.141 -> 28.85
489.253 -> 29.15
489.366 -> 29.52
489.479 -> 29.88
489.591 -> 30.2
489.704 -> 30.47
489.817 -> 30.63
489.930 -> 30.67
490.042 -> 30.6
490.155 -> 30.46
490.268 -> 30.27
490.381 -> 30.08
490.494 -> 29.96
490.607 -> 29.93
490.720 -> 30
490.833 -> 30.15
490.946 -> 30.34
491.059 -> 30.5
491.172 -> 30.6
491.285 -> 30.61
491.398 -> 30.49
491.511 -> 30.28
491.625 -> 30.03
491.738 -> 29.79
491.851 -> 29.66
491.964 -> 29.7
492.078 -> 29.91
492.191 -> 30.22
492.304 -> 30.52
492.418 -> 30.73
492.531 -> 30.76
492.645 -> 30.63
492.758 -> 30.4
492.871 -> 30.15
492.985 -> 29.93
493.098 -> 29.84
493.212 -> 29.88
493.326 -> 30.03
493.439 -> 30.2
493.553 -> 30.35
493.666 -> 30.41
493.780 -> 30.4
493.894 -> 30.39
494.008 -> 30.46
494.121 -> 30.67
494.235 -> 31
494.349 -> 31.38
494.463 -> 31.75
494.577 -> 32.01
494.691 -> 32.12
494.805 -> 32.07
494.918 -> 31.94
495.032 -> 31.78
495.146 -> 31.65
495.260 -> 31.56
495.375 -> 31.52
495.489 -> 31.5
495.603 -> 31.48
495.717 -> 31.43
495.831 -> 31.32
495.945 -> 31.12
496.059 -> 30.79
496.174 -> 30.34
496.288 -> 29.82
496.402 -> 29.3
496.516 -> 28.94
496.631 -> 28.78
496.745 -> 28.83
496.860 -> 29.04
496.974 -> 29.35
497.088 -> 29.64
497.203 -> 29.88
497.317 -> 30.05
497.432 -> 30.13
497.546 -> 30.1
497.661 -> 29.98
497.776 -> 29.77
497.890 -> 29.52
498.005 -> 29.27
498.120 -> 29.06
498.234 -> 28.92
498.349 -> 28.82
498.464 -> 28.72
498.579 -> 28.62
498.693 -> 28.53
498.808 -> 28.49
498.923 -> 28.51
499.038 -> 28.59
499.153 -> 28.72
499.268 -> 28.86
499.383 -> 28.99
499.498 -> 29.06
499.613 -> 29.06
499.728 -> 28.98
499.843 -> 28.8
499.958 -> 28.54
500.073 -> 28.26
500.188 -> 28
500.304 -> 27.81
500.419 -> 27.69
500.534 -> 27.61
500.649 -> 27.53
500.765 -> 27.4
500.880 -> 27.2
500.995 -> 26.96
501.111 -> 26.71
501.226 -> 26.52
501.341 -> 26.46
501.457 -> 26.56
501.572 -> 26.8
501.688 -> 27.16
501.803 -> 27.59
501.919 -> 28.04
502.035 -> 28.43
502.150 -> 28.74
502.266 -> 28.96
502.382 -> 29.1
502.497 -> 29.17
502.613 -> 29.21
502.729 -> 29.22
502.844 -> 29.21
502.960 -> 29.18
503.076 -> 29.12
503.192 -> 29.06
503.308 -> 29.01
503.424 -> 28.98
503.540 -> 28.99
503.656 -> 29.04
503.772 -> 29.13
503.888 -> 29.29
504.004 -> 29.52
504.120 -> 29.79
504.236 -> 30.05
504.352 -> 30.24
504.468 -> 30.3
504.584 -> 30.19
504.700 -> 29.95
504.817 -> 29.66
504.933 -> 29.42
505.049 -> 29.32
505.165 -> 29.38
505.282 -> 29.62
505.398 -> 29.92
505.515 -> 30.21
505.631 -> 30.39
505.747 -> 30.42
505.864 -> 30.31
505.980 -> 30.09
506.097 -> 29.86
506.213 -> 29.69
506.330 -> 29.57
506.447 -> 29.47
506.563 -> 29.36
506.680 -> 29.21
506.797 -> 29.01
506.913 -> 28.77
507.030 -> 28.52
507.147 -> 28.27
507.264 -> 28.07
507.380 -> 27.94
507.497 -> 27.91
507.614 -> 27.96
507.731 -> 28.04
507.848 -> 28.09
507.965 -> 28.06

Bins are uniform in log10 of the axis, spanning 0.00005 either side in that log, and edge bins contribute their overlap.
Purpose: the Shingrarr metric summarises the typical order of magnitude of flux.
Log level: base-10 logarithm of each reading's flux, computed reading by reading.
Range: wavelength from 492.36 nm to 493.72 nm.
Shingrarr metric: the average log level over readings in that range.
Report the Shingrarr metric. 1.48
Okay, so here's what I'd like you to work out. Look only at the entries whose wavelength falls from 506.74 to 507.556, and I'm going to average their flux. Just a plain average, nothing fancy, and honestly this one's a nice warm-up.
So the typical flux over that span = 28.4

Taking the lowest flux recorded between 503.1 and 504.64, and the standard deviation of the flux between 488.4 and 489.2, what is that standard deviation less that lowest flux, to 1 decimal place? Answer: -28.7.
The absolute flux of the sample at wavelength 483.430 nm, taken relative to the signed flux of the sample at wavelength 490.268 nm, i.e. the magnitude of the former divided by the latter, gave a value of 1.04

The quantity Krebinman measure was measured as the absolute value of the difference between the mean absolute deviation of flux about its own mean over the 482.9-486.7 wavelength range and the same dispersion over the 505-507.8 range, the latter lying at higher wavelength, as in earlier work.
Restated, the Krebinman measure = 1.0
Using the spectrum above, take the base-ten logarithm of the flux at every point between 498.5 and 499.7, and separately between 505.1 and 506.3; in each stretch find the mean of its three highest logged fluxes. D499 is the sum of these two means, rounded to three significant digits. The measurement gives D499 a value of 2.95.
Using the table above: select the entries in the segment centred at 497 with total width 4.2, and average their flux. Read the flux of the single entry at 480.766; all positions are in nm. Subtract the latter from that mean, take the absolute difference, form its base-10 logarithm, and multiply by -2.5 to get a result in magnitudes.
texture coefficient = -1.0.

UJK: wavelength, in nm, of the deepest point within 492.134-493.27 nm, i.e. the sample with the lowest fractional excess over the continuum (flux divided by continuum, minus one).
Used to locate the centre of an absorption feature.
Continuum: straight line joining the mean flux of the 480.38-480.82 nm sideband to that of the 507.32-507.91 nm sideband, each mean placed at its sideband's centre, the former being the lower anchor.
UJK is 493.098 nm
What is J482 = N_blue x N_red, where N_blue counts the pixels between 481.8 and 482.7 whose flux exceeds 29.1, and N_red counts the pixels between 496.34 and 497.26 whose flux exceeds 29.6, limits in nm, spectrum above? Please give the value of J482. 16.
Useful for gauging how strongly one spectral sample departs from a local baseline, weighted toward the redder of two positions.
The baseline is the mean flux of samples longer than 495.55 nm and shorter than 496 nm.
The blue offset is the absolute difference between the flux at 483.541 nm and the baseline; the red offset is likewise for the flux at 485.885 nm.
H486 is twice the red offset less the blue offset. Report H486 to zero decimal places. 9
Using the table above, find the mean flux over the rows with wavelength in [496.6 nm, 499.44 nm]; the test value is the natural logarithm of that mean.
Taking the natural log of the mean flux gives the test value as 3.373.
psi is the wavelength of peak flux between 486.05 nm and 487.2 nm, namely 487.117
